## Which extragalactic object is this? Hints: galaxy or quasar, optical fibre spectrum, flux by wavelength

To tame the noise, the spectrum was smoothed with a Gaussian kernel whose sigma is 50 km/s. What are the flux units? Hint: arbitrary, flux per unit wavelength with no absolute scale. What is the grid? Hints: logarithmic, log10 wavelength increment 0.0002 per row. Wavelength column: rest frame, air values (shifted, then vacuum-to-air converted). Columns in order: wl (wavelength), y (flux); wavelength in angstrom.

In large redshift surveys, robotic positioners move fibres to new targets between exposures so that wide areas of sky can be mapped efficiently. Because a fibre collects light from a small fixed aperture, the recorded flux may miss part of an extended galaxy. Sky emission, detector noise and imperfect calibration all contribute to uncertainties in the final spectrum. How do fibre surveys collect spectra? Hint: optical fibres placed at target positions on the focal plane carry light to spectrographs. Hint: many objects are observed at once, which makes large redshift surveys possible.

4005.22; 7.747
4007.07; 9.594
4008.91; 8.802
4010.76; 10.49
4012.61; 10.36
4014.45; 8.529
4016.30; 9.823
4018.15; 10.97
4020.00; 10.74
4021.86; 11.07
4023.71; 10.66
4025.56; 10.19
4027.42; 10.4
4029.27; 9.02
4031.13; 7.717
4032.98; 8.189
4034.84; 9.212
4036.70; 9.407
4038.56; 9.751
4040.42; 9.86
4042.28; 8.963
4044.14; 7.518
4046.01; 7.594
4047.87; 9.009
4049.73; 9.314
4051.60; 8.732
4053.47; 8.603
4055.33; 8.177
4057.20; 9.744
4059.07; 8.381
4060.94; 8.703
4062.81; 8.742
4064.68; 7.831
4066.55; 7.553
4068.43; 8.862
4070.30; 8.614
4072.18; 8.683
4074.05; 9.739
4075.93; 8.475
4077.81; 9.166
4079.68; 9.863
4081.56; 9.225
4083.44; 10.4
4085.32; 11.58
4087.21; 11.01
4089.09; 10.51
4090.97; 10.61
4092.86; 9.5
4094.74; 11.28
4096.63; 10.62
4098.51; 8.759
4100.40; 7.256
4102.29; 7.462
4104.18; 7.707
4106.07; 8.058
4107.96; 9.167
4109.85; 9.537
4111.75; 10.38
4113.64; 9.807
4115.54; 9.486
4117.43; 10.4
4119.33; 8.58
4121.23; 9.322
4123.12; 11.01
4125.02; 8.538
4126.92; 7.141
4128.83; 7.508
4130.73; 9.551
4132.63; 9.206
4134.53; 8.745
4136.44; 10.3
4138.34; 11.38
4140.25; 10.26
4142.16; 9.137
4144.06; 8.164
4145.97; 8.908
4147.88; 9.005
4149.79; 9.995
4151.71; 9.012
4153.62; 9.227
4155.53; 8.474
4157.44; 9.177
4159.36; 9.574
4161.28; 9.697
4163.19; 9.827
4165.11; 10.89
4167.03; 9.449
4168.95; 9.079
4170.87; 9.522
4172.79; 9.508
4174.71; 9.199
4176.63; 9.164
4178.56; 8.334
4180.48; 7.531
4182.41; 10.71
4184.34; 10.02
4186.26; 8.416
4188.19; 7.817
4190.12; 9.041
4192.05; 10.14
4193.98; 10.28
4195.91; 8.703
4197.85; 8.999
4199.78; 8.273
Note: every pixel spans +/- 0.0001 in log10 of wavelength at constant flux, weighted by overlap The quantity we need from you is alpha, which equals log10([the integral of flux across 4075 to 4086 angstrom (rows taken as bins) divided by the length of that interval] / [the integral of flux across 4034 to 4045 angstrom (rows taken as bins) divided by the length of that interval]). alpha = 0.03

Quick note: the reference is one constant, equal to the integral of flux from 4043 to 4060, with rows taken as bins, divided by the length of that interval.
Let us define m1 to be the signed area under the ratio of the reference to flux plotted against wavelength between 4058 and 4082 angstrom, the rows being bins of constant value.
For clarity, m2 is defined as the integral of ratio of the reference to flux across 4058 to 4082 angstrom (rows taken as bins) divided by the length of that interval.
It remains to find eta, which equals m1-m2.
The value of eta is 23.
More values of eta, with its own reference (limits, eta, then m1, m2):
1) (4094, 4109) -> 14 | 15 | 1.00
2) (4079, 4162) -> 76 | 77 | 0.92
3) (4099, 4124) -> 23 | 24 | 0.96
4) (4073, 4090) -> 14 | 15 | 0.87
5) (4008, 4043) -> 30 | 31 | 0.89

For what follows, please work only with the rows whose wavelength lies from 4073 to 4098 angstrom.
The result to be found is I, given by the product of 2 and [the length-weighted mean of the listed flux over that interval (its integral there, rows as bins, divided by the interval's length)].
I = 20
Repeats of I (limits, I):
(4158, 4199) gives 19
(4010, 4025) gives 21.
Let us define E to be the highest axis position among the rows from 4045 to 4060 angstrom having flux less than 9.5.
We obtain 4059.07 angstrom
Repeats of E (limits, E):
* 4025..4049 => 4047.87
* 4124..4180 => 4178.56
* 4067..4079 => 4077.81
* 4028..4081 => 4077.81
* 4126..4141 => 4134.53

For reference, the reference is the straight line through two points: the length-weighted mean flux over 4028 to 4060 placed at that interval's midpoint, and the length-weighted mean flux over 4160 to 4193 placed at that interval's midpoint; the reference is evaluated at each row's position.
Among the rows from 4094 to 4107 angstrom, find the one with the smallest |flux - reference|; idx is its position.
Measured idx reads 4098.51 angstrom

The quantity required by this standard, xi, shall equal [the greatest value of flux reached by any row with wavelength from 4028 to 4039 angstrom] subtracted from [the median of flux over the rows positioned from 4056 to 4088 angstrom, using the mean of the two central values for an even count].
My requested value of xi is -0.9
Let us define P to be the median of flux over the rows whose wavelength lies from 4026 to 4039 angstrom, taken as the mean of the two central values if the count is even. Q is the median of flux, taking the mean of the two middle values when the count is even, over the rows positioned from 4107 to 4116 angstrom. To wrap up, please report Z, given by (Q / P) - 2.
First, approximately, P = 9.2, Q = 9.5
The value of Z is -0.96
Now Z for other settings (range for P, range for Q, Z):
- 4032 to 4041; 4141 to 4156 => -1.04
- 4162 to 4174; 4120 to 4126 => -1.02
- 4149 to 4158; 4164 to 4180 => -0.98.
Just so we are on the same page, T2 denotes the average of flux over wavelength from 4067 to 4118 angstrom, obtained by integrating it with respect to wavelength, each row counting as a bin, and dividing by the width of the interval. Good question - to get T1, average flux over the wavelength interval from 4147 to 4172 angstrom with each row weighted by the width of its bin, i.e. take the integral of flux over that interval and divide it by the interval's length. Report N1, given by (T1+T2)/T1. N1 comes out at 2.00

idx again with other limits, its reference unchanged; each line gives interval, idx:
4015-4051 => 4042.28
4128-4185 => 4153.62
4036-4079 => 4068.43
